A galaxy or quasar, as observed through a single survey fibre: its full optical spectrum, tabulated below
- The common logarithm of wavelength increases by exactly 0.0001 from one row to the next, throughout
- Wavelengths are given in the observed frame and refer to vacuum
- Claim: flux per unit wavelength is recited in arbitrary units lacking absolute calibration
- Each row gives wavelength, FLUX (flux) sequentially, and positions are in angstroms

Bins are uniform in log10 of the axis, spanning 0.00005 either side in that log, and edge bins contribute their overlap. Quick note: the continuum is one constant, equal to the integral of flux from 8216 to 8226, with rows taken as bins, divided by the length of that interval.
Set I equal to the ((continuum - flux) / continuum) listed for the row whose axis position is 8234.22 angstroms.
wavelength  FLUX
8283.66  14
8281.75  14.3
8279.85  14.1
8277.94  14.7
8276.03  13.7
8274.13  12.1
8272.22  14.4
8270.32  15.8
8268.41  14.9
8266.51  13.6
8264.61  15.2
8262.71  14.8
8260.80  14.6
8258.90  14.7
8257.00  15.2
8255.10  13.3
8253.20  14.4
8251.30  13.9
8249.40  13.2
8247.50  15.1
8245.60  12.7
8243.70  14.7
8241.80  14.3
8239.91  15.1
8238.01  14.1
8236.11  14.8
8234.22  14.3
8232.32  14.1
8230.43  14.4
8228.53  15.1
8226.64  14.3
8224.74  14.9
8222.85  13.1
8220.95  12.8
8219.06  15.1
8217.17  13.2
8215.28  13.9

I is -0.034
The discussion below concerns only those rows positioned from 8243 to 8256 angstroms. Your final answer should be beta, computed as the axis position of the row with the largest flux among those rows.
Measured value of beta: 8247.50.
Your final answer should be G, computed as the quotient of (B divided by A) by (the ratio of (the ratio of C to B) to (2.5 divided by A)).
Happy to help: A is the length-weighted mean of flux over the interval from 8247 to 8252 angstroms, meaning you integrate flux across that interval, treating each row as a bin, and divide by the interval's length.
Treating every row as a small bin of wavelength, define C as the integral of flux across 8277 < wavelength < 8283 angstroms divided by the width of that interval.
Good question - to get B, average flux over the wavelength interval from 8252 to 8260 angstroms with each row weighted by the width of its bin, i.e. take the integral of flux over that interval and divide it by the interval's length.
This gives 0.185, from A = 14.0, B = 14.40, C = 14.35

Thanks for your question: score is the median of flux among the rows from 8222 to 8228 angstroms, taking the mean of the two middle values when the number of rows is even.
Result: 14.3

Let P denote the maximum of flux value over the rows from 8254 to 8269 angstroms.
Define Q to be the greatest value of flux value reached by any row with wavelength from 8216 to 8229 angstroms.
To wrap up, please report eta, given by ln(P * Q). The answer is 5.44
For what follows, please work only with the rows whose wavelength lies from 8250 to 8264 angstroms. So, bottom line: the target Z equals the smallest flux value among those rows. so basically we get 13.3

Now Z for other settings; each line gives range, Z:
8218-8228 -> 12.8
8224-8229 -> 14.3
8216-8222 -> 12.8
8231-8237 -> 14.1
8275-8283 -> 13.7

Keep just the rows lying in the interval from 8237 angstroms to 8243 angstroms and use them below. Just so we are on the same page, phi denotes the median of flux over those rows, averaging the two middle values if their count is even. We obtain 14.3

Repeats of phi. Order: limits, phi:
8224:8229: 14.9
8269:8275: 14.4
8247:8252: 13.9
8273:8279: 13.7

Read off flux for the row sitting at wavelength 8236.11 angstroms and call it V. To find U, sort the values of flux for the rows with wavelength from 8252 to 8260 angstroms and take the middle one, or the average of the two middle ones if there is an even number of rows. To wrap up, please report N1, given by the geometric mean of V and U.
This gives 14.67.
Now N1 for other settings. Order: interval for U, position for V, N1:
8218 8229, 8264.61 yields 14.90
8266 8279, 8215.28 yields 14.15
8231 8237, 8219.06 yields 14.69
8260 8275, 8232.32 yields 14.40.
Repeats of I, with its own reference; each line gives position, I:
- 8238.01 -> -0.019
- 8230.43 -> -0.041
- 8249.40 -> 0.046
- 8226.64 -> -0.034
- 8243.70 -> -0.063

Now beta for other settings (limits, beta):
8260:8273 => 8270.32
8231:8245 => 8239.91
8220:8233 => 8228.53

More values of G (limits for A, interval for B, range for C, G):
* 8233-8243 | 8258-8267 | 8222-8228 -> 0.179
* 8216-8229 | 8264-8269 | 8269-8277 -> 0.191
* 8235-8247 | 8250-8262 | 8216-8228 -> 0.179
